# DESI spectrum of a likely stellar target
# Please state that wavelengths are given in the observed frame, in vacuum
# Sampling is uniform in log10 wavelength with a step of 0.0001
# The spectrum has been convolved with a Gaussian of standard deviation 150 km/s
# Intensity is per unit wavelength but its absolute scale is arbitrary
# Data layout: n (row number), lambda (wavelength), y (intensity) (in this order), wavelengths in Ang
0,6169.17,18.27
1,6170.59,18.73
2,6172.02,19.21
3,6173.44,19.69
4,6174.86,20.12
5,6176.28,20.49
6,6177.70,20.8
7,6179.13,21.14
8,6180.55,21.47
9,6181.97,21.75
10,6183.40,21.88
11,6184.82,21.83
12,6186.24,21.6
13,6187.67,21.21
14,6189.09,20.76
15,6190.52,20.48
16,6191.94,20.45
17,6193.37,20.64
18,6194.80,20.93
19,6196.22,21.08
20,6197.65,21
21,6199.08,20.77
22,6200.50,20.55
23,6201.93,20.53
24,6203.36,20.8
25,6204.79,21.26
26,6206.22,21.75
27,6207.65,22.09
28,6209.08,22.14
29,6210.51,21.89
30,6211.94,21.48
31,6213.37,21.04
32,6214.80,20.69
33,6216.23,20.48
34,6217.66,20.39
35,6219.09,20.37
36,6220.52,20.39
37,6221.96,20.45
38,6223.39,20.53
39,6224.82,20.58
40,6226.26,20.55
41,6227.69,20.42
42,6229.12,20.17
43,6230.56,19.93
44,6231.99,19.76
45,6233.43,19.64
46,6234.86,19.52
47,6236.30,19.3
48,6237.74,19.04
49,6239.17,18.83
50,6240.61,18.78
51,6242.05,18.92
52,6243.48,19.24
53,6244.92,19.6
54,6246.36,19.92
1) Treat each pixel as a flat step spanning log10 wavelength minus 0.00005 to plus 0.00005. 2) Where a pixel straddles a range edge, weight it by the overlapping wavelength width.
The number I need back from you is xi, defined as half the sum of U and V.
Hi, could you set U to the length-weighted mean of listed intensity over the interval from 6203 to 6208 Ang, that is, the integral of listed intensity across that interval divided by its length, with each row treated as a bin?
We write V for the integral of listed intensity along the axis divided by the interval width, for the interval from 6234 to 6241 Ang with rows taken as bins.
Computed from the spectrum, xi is 20.3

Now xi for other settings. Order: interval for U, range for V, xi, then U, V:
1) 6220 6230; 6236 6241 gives 19.7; 20.4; 19.0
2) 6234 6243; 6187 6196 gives 19.9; 19.1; 20.8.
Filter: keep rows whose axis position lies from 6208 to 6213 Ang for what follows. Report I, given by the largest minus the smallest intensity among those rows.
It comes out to 0.7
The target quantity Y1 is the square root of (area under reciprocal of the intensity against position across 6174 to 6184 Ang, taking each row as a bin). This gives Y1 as 0.689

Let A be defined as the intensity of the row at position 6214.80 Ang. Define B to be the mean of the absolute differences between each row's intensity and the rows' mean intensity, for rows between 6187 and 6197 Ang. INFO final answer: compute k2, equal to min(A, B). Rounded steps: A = 20.69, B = 0.24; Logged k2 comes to 0.24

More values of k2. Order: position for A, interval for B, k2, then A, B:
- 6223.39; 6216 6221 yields 0.04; 20.53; 0.04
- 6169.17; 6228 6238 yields 0.29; 18.27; 0.29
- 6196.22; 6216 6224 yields 0.05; 21.08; 0.05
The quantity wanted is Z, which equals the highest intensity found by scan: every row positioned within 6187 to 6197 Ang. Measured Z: 21.21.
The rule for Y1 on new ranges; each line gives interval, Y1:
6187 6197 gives 0.694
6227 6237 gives 0.710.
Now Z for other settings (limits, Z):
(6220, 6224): 20.53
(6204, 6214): 22.14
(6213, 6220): 21.04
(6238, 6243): 18.92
